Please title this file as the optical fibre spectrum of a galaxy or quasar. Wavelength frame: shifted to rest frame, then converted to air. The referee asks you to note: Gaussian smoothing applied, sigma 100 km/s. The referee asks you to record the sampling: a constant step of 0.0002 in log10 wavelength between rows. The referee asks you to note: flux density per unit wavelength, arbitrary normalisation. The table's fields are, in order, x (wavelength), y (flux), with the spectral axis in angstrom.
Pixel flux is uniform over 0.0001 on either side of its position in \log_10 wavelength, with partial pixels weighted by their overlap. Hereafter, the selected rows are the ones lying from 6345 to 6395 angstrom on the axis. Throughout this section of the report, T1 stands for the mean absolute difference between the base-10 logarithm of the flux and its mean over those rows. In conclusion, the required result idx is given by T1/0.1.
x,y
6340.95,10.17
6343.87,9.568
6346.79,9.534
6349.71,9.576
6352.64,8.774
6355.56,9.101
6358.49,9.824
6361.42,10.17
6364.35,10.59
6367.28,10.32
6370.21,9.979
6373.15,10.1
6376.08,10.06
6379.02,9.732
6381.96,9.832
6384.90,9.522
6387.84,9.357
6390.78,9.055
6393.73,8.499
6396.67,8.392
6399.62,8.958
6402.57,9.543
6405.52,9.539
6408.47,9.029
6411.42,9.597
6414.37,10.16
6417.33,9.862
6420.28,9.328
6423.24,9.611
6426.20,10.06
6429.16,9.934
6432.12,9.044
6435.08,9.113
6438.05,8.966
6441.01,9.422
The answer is 0.201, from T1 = 0.0201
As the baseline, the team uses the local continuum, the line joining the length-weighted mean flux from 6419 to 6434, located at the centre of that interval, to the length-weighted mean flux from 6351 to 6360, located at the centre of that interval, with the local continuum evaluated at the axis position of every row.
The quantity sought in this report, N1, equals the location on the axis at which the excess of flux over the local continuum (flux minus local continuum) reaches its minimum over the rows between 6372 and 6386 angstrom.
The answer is 6384.90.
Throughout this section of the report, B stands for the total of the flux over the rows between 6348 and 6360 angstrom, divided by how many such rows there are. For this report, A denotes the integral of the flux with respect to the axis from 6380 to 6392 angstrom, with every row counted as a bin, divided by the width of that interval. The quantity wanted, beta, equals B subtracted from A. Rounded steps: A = 9.46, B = 9.3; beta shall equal 0.1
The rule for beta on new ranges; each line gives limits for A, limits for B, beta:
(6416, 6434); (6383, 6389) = 0.2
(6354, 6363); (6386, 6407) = 0.7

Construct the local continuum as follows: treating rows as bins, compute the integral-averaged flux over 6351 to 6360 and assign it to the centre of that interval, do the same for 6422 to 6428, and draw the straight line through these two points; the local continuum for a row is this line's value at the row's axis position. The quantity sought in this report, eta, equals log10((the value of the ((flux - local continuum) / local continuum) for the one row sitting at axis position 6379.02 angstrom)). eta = -1.52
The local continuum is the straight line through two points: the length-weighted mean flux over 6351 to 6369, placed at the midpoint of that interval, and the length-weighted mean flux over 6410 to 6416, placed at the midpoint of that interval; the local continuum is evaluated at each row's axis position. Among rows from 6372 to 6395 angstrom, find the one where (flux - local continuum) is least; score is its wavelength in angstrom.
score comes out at 6393.73 angstrom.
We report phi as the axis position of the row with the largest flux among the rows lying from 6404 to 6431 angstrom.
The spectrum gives 6414.37 angstrom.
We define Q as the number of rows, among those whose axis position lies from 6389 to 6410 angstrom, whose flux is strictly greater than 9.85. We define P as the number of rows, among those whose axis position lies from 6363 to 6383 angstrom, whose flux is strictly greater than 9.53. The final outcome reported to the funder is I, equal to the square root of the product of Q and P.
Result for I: 0.0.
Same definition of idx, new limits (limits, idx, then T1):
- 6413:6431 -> 0.106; 0.0106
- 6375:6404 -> 0.216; 0.0216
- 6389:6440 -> 0.199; 0.0199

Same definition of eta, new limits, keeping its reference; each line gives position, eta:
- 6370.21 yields -1.19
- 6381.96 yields -1.42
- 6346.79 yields -1.40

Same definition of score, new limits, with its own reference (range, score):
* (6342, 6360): 6352.64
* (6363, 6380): 6379.02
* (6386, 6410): 6396.67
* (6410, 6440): 6438.05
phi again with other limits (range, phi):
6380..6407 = 6381.96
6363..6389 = 6364.35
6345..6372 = 6364.35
